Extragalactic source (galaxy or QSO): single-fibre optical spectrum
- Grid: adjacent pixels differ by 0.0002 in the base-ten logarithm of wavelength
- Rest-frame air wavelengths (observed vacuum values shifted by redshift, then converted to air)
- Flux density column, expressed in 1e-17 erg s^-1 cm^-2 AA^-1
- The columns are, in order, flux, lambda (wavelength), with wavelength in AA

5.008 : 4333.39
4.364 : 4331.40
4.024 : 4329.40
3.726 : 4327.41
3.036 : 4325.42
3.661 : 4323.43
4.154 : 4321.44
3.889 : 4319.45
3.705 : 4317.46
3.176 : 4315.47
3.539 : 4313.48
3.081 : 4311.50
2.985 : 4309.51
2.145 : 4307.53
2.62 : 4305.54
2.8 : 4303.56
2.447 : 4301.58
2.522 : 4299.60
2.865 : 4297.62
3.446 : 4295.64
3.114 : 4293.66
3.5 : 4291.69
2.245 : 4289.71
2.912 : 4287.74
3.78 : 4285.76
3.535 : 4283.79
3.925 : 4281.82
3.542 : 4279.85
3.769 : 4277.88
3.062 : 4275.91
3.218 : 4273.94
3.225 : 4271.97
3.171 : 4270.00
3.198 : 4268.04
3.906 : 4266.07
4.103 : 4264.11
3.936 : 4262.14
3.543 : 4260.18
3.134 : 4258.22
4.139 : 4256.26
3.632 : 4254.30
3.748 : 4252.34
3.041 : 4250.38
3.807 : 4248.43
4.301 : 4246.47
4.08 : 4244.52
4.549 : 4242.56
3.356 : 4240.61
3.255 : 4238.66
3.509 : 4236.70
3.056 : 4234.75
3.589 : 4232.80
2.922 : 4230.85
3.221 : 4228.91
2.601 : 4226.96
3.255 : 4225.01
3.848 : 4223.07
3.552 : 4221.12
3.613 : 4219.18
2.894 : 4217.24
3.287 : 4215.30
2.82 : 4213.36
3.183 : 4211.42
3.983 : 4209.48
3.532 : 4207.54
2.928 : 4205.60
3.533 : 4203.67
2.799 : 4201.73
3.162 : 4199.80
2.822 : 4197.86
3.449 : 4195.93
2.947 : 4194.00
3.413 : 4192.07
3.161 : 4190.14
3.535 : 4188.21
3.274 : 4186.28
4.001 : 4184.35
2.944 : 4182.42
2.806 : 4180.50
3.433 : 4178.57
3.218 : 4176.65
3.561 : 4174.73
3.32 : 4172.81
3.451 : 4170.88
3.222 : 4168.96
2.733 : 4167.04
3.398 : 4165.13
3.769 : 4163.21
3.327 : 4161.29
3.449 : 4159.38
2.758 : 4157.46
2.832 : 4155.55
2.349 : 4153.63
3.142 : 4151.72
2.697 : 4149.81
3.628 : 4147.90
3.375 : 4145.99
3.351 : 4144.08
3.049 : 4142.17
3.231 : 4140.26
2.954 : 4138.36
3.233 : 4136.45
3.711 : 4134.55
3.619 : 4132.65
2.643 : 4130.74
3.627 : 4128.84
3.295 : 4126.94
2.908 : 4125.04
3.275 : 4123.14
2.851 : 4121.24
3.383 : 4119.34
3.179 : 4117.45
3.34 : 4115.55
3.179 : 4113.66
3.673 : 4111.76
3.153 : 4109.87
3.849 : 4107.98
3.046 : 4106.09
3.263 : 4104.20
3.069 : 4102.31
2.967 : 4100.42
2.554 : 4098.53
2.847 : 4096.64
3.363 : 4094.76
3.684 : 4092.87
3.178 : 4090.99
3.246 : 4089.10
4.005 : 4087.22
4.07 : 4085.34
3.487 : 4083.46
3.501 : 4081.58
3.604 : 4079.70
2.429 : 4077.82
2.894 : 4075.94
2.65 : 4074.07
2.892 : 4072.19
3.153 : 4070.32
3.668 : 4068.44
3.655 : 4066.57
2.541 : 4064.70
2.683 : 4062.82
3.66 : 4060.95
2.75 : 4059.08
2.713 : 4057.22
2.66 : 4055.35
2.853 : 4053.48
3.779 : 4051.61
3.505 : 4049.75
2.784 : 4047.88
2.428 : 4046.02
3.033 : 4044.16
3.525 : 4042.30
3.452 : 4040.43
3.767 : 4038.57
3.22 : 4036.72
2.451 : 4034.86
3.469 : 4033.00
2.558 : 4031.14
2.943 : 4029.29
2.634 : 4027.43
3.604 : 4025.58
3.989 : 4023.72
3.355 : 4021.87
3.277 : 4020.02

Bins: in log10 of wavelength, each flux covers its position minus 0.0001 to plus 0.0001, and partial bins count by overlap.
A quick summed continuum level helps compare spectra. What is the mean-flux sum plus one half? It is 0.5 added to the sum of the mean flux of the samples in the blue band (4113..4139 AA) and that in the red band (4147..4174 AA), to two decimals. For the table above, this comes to 6.88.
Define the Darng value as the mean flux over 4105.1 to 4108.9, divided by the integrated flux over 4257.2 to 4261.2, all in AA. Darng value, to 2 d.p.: 0.26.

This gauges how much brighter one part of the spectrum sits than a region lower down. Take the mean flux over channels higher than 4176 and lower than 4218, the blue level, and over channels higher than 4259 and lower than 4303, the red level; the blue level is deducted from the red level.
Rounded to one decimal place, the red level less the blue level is 0.1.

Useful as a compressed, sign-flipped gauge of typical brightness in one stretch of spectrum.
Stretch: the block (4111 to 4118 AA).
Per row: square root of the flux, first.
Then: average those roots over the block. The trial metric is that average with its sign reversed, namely -1.83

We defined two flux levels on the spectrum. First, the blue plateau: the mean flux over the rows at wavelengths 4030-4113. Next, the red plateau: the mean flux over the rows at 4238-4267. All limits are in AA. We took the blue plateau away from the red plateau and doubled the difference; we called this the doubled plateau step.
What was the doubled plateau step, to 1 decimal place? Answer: 1.2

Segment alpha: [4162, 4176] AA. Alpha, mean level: 3.35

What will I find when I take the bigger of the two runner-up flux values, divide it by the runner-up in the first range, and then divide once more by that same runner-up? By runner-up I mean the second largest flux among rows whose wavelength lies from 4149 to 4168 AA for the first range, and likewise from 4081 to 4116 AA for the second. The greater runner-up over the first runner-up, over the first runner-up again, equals 0.337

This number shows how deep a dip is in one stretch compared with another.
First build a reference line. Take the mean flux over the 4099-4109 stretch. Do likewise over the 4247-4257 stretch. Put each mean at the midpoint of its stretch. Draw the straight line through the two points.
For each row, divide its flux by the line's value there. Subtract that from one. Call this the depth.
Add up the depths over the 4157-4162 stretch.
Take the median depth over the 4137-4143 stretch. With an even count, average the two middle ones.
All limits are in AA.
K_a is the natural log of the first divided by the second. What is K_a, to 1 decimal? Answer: 0.8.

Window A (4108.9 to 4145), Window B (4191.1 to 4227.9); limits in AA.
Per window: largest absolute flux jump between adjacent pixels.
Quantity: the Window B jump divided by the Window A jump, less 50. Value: -49.2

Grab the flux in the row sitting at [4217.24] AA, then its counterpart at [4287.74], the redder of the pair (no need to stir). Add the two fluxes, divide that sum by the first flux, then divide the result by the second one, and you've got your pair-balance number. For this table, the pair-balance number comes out 0.69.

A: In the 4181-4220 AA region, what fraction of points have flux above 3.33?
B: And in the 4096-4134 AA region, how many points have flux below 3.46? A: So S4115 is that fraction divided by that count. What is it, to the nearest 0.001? 0.025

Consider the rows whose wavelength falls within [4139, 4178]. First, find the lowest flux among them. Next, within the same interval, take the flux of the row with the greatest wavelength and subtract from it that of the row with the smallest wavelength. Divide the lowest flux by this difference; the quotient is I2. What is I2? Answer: -181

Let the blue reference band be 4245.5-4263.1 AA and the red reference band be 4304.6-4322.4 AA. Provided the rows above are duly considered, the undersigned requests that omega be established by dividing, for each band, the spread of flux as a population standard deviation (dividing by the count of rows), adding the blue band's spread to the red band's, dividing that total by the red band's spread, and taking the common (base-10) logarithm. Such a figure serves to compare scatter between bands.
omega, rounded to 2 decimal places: 0.22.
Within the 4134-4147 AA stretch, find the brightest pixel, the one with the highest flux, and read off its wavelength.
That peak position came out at 4134.55 AA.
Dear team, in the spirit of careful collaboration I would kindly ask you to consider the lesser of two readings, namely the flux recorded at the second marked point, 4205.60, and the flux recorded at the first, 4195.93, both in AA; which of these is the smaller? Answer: 2.93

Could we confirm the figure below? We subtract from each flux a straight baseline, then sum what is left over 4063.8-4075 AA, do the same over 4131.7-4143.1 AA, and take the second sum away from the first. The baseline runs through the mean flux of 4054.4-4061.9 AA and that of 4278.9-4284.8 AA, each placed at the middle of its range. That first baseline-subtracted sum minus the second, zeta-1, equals 0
